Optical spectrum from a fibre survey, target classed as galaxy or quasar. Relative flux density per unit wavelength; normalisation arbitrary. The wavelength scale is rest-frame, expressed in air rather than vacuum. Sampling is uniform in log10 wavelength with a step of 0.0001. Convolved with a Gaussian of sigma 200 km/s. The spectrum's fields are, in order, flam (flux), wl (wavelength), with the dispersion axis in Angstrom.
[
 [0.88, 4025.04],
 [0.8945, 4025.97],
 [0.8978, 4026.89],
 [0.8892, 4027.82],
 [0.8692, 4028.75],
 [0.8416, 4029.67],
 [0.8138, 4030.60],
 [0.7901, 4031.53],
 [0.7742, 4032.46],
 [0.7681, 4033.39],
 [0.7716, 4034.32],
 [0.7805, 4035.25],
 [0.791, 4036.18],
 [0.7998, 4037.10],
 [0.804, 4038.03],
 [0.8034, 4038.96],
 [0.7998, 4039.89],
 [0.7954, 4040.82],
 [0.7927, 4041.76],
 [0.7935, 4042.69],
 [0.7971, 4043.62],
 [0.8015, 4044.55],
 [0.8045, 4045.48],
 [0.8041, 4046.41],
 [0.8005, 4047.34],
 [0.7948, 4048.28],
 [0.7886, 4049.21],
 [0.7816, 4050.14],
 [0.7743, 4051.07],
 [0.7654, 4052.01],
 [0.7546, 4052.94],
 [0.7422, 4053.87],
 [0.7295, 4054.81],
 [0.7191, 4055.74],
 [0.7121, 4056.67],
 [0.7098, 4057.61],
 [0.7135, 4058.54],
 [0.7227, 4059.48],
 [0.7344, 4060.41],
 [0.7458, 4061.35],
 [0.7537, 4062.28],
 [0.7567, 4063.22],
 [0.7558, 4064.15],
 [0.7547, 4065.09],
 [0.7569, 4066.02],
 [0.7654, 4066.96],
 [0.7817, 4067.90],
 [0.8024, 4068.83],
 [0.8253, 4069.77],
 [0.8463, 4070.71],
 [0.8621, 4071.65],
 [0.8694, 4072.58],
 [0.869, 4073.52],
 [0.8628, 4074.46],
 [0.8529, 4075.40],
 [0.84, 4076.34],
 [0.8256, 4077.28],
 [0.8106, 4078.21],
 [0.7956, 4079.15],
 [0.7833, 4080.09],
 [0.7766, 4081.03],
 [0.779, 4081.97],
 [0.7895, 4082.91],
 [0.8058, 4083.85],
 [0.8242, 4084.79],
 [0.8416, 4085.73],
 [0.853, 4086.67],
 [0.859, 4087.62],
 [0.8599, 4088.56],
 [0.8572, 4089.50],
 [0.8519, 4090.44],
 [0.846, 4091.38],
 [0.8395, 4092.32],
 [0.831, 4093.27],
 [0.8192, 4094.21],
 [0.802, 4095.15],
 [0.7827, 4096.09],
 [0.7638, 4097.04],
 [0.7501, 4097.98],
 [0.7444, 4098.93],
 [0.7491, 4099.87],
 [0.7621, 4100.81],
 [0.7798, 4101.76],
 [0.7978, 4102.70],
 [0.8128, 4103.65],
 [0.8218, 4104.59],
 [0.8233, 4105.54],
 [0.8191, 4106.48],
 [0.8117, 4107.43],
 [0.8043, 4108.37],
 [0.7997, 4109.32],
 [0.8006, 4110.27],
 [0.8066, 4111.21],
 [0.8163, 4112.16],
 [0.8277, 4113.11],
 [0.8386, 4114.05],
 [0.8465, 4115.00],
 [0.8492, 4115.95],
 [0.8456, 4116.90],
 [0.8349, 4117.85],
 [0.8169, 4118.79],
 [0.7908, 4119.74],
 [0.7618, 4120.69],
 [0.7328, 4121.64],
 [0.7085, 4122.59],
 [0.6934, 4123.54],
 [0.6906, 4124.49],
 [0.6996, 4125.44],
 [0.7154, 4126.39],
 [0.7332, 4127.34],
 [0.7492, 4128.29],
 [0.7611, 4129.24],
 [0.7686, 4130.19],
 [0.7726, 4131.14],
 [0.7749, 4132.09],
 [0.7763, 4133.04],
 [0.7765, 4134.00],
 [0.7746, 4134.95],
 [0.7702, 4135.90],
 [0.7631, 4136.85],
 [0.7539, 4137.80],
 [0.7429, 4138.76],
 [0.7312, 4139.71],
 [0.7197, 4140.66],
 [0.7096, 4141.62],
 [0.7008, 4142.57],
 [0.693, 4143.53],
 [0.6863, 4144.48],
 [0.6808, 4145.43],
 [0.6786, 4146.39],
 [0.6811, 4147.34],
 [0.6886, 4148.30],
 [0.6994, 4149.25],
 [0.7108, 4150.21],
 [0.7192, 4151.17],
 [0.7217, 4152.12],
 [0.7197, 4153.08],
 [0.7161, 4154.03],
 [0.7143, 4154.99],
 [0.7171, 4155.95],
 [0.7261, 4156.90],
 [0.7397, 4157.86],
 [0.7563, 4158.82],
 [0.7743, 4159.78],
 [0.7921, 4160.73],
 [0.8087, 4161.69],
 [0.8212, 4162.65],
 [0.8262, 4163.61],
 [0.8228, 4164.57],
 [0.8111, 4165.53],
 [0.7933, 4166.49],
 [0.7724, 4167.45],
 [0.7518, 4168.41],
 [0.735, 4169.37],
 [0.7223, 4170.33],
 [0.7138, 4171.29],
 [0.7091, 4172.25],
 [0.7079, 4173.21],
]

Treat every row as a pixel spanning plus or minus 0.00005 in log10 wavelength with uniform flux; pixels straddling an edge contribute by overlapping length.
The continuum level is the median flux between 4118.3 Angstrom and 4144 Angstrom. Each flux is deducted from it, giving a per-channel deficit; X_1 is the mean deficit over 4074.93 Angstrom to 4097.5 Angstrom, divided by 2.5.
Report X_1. -0.028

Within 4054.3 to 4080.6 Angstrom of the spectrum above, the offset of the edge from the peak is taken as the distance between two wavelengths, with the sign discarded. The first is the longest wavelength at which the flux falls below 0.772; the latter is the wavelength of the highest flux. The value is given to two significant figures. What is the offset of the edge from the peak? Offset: 5.6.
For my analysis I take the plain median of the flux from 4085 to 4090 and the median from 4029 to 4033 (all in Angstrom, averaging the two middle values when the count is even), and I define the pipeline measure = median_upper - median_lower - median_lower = -0.75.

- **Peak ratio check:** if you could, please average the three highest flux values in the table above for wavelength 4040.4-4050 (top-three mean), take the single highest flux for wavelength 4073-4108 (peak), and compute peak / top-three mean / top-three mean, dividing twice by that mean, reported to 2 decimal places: 1.35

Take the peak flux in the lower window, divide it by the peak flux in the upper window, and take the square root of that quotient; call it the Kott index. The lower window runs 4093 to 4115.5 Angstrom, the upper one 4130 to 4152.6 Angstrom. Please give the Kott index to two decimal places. 1.04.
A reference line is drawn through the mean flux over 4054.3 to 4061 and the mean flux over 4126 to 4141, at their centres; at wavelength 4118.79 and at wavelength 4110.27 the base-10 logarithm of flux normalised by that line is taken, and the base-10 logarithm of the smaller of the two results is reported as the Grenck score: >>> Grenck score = -1.5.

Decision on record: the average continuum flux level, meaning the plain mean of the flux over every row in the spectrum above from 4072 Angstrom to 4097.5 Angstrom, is 0.83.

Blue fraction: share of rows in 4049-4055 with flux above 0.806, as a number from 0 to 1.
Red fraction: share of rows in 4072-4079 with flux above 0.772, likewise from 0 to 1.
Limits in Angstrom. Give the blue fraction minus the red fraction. -1.0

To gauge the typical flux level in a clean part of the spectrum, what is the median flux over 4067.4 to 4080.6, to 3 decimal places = 0.833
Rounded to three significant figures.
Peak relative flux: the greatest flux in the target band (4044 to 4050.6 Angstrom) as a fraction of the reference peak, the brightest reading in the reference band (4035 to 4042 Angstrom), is 1.00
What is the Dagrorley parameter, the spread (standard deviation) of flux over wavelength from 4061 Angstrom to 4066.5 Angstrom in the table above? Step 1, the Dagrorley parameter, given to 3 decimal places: 0.004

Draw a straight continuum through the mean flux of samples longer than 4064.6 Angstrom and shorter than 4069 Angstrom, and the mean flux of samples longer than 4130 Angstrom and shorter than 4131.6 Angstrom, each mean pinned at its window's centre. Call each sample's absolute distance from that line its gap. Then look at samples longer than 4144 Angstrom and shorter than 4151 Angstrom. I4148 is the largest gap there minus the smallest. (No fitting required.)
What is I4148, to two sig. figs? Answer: 0.032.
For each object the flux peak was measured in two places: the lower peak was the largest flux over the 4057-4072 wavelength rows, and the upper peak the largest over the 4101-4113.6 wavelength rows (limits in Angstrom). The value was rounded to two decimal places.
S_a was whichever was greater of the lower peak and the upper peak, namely 0.86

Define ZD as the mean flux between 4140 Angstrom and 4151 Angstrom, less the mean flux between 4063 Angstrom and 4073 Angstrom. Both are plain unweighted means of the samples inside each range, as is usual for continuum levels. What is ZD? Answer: -0.10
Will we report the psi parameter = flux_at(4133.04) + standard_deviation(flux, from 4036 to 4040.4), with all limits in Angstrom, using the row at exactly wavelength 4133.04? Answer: 0.781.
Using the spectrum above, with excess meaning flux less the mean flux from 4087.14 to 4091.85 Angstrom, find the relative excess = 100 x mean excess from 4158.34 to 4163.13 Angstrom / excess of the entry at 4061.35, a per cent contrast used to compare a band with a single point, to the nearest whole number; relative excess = 59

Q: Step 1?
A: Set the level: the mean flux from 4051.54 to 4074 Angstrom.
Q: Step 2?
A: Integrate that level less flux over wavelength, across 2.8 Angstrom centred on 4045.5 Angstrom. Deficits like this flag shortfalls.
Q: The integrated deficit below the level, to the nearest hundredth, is -0.10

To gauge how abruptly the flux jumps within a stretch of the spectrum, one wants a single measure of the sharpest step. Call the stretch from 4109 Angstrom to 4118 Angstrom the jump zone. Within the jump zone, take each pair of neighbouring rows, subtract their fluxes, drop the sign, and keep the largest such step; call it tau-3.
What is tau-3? 0.0114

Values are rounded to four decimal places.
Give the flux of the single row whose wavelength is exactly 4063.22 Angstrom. 0.7567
